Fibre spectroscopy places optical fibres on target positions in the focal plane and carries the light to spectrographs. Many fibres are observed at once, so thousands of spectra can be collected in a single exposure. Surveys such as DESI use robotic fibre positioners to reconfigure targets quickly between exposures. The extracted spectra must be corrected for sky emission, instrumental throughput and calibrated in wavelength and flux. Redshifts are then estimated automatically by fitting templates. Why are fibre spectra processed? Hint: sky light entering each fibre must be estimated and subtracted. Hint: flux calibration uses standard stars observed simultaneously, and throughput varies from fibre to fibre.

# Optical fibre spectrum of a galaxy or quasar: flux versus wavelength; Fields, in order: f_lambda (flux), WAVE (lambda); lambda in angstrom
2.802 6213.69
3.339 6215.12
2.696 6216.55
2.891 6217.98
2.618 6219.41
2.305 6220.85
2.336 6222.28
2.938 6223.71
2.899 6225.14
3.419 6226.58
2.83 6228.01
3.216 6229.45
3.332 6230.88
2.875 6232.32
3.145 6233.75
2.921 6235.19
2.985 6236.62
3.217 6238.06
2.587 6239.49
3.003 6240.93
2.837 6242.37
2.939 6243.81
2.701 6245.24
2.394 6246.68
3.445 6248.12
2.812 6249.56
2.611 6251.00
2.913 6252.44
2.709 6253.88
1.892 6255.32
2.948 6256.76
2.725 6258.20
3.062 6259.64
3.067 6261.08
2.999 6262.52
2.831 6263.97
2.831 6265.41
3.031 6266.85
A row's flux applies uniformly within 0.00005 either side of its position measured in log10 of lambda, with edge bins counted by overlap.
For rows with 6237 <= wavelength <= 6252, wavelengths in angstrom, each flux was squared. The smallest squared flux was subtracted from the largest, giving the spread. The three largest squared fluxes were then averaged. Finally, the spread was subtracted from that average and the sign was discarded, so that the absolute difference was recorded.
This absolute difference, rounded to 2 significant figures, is 4.3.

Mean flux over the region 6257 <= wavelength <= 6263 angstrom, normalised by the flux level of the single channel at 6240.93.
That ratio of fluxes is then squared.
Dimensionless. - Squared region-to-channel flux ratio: 1.0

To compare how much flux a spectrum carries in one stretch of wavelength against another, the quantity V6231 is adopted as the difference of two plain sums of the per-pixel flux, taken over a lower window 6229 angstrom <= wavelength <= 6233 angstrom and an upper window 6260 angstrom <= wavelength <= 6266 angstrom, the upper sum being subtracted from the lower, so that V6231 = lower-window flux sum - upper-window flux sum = -2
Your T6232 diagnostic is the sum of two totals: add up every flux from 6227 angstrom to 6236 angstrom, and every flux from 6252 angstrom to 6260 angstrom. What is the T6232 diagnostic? 34.6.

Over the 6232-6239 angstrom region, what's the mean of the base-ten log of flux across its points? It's 0.48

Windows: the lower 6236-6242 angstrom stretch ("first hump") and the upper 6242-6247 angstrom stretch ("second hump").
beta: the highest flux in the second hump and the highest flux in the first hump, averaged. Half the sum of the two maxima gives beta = 3.1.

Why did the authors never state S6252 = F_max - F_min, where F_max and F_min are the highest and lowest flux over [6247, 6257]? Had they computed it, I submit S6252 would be 1.6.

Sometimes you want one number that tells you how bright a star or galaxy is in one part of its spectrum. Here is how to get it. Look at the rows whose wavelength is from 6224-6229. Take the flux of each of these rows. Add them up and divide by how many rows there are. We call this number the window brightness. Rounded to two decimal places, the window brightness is 3.05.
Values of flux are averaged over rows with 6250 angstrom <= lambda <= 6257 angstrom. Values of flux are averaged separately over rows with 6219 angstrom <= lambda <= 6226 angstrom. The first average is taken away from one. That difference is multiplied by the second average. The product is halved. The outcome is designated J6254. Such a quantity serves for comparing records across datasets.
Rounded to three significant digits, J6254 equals -2.11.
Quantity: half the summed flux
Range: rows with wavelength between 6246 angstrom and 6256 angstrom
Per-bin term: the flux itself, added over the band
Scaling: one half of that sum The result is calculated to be 9.4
